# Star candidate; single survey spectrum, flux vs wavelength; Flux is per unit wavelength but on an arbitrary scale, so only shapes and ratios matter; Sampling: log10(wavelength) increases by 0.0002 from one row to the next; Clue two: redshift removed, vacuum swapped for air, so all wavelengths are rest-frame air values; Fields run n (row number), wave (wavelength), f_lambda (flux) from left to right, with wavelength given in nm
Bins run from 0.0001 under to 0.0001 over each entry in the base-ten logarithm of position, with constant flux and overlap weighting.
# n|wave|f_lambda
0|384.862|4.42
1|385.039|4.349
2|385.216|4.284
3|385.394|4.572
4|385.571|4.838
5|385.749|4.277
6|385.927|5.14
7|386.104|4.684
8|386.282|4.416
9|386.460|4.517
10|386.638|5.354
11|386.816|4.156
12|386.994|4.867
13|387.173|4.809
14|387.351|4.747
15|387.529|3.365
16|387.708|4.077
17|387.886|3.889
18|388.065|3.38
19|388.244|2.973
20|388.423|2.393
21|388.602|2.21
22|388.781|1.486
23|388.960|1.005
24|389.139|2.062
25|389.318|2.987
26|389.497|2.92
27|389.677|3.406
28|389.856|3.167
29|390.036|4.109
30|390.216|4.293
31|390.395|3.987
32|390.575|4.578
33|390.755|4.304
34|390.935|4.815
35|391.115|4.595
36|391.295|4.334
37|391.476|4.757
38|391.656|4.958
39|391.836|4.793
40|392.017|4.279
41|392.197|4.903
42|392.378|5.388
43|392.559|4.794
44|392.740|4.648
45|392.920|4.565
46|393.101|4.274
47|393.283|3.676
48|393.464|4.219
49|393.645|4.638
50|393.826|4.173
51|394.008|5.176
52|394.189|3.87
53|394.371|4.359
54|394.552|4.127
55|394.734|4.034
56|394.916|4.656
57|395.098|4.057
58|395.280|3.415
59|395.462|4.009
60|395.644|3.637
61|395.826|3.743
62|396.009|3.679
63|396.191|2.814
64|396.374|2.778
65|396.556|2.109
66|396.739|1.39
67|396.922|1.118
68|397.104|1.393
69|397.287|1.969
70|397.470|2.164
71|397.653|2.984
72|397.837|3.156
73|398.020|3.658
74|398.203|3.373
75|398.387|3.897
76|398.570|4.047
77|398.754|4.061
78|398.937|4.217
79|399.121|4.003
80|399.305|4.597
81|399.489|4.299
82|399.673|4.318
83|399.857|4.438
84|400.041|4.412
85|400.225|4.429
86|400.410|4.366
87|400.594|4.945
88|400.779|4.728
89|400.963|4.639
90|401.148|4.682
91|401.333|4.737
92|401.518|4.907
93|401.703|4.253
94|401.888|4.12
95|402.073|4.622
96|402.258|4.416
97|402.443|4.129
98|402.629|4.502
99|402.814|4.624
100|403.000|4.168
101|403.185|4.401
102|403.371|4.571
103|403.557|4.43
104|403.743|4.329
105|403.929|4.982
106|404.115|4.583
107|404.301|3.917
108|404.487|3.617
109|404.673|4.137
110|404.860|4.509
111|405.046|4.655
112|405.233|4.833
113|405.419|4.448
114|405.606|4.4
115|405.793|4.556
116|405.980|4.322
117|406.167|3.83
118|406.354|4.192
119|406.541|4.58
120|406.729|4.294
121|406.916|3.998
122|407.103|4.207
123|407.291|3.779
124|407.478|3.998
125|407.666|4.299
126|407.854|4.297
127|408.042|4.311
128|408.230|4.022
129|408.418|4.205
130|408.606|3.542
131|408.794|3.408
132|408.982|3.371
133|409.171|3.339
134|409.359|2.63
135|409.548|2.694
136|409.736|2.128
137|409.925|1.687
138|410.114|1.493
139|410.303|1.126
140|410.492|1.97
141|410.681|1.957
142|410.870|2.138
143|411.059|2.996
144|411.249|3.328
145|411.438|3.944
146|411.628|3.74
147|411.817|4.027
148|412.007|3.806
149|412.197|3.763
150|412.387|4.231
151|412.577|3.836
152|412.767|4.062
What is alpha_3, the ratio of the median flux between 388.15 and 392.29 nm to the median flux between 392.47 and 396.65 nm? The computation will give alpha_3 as 1.01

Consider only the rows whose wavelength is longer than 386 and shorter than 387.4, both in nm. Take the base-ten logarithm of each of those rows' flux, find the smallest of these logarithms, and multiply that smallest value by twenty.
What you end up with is 12.4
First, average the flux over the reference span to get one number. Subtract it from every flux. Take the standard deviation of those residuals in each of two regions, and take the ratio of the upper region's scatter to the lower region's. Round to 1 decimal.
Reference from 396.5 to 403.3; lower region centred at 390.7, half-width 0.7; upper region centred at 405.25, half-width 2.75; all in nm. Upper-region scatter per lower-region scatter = 1.2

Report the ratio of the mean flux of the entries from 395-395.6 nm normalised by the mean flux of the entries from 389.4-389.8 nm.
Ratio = 1.2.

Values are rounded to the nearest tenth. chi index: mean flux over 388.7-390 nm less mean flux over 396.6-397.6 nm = 0.8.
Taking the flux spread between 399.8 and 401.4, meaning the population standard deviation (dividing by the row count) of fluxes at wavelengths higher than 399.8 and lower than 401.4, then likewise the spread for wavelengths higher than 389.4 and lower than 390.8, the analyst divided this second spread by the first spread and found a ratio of 3.1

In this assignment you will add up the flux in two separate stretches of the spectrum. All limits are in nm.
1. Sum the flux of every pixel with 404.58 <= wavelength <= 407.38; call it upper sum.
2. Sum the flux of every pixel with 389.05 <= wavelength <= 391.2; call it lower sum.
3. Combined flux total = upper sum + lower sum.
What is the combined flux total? 110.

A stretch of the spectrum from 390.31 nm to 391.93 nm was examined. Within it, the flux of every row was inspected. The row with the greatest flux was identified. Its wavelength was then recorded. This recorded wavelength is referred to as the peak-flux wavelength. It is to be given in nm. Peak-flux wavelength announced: 391.656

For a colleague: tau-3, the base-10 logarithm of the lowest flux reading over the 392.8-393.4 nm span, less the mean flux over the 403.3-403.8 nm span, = -3.9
